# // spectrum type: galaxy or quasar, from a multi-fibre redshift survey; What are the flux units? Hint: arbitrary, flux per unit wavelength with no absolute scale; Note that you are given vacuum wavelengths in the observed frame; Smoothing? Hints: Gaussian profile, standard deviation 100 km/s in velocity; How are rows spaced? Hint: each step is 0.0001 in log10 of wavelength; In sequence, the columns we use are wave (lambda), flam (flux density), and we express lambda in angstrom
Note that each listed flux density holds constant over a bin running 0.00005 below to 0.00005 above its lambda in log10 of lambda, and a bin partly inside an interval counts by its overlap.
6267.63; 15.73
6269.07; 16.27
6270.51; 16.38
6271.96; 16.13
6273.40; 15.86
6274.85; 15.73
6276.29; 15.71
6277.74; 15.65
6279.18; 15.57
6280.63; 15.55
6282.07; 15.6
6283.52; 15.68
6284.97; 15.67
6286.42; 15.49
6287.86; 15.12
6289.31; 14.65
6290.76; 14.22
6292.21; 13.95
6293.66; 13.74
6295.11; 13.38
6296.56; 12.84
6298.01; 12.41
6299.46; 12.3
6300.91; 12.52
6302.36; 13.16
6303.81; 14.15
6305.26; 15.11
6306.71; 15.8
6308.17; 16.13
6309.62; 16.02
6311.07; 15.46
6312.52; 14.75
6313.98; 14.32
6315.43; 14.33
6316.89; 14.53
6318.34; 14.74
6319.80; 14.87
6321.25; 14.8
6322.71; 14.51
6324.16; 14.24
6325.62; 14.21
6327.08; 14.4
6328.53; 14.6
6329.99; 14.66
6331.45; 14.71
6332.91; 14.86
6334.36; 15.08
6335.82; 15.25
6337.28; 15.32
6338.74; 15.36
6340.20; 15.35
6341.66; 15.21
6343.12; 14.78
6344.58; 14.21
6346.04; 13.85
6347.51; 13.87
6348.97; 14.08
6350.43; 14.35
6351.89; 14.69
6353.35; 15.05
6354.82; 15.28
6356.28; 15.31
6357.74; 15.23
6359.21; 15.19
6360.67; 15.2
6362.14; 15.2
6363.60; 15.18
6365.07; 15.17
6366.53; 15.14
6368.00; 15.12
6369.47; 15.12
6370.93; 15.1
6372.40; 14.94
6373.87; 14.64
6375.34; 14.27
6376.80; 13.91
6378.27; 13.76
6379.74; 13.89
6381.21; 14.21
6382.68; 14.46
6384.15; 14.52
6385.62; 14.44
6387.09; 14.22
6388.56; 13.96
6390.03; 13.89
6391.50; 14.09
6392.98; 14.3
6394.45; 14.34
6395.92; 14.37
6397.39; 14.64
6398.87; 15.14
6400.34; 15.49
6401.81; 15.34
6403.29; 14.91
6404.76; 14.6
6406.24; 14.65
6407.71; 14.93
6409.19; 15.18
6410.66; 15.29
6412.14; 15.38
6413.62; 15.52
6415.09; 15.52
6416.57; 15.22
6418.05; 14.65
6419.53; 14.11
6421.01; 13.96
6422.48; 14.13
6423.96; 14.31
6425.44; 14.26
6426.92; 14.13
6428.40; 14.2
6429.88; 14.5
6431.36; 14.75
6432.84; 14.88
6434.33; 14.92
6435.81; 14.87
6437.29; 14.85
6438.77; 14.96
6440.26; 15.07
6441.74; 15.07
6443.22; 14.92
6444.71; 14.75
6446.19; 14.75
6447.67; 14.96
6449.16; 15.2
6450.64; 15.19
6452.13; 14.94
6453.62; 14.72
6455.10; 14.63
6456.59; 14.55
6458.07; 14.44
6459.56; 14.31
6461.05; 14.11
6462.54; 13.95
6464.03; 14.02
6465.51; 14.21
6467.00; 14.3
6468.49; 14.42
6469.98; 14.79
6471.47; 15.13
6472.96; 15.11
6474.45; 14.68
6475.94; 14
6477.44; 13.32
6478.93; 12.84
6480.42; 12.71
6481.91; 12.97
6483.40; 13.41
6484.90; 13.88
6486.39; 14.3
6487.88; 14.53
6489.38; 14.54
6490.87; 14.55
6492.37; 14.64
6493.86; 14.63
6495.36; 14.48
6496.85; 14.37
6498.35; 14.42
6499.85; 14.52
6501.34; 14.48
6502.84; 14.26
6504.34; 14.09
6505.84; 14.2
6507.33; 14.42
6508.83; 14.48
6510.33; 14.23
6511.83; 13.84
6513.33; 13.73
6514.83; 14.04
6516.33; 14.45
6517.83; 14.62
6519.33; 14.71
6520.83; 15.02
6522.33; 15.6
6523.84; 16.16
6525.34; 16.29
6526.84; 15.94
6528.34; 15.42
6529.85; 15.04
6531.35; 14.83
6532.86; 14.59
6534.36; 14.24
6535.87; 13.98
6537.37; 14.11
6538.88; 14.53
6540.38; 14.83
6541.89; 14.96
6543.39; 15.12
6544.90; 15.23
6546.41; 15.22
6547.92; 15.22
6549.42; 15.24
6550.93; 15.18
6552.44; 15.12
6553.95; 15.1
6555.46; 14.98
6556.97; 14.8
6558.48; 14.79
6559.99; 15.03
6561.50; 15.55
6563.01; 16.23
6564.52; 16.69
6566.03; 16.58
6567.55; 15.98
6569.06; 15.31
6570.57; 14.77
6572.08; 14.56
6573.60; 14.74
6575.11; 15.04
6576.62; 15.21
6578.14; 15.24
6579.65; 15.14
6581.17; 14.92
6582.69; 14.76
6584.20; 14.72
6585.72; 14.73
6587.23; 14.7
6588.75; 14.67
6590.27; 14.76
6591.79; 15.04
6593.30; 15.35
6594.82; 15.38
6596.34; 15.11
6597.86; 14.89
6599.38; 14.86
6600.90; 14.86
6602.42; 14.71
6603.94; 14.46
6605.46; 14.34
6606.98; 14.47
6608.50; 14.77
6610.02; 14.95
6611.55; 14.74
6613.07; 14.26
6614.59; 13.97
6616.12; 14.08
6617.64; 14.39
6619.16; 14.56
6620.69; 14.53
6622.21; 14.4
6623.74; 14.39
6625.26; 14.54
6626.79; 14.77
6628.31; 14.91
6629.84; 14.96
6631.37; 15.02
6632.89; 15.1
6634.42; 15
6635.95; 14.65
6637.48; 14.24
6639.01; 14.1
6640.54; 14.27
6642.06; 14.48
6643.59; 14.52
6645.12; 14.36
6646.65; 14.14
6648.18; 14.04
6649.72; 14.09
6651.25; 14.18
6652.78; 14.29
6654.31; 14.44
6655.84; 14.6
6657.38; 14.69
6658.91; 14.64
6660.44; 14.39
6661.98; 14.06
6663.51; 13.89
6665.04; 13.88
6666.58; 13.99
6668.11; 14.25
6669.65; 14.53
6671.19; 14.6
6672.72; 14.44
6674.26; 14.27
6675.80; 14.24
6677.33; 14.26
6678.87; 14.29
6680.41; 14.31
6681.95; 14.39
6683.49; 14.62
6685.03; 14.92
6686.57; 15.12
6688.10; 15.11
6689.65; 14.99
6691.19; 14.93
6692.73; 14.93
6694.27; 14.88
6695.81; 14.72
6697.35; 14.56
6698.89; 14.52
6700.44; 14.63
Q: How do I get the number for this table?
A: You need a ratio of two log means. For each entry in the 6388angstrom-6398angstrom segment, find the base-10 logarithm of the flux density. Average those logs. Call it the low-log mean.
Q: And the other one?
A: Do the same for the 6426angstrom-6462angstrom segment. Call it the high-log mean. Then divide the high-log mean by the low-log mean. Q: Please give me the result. 1.01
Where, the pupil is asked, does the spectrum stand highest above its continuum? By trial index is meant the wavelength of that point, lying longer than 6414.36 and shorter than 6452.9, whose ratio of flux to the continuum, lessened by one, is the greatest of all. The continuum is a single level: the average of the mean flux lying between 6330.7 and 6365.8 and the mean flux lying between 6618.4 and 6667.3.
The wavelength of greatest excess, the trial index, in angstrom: 6415.09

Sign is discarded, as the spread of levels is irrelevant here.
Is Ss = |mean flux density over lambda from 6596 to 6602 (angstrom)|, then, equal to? 14.9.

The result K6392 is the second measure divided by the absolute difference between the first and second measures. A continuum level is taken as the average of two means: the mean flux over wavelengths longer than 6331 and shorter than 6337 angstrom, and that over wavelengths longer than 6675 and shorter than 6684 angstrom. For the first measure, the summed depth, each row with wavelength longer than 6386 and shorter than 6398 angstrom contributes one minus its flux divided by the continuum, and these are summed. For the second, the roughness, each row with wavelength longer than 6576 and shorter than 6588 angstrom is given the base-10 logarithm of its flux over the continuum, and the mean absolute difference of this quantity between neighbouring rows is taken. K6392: 0.01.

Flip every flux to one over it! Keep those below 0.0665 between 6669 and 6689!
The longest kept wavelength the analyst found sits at 6688.10 angstrom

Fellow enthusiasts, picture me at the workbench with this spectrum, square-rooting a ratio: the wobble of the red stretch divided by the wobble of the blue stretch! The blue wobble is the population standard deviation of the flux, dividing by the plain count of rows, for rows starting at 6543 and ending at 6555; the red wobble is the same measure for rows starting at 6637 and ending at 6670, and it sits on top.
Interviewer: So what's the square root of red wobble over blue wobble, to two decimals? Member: 2.09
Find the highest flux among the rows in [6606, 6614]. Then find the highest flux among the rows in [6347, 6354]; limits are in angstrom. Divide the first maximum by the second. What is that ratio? 0.993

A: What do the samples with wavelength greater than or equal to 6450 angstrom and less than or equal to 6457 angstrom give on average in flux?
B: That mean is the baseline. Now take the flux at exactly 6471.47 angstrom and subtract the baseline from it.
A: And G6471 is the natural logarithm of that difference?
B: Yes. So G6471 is -1.1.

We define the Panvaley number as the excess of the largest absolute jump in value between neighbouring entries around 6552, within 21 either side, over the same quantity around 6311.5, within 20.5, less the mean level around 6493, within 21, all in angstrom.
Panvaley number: -14.4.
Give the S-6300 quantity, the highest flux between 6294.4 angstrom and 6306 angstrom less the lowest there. 2.8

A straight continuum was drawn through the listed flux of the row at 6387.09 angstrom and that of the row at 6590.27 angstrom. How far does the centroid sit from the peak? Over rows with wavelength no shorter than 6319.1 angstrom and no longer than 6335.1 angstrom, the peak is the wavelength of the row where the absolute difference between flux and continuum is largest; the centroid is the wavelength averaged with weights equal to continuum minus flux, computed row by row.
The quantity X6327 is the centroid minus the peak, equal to -6.7 angstrom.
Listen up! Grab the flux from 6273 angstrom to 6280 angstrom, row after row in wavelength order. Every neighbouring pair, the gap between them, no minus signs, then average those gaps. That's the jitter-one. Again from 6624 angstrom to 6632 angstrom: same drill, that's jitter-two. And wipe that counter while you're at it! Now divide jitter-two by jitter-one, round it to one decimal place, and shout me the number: 1.7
